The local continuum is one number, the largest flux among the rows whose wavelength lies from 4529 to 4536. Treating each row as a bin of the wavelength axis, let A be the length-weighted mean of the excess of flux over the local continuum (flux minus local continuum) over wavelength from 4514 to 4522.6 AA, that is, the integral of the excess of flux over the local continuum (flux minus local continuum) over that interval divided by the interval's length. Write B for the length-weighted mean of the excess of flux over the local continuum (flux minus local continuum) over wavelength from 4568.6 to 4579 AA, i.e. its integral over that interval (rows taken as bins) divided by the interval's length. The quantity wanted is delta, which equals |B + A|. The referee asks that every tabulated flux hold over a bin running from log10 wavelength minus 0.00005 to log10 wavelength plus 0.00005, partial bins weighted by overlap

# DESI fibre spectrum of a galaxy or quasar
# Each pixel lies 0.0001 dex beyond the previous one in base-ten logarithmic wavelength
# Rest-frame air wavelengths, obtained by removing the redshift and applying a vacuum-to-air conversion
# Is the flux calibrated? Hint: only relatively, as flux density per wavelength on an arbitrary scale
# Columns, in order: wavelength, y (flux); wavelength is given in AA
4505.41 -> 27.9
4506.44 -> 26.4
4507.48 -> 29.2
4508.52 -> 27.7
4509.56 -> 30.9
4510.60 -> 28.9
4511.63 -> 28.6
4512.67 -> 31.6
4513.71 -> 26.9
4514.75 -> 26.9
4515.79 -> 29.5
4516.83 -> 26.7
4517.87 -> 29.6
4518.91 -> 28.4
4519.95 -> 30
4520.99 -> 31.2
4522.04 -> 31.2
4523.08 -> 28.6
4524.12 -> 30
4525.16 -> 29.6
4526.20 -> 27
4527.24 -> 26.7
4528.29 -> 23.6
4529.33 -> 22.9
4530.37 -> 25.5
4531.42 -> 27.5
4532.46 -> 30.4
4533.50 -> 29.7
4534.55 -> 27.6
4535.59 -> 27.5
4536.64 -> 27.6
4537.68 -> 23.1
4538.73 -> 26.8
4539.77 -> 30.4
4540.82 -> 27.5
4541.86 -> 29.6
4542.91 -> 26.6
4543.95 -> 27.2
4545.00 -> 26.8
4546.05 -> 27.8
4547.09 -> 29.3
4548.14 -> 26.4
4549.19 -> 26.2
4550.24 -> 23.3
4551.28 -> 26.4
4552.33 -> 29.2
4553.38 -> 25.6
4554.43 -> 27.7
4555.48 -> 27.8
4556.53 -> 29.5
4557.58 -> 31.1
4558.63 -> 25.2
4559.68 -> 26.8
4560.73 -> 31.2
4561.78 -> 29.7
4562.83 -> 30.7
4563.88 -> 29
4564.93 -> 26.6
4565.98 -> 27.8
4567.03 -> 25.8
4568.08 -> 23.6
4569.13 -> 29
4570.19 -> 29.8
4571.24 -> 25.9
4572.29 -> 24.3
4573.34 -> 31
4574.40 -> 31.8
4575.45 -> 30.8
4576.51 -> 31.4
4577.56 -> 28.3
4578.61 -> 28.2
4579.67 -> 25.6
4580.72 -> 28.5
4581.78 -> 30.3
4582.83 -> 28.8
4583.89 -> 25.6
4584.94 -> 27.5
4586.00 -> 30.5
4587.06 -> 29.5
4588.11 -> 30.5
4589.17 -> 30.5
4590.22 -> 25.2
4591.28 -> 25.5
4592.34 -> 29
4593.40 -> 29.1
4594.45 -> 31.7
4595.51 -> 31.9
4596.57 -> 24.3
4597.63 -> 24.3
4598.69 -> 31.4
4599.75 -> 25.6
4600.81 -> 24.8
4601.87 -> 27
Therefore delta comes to 2.6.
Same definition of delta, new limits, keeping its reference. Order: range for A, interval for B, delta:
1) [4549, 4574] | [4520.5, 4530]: 5.3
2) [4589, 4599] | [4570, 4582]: 3.9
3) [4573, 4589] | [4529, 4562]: 4.1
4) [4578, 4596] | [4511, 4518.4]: 3.6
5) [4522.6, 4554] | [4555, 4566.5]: 4.9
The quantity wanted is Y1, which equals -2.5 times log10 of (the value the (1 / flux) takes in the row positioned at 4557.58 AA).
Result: 3.73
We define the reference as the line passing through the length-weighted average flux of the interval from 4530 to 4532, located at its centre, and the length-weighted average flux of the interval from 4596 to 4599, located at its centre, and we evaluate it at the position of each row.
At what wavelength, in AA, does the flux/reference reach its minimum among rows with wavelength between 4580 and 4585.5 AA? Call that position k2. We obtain 4583.89 AA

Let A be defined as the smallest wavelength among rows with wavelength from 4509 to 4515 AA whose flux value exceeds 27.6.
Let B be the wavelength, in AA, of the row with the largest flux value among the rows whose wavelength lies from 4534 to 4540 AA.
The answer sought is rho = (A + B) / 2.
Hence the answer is 4524.7 AA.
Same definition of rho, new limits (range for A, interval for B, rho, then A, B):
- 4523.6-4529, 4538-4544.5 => 4531.9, 4524.12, 4539.77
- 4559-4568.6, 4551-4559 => 4559.2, 4560.73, 4557.58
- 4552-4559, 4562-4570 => 4557.6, 4552.33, 4562.83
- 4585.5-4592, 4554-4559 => 4571.8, 4586.00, 4557.58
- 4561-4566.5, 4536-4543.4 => 4550.8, 4561.78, 4539.77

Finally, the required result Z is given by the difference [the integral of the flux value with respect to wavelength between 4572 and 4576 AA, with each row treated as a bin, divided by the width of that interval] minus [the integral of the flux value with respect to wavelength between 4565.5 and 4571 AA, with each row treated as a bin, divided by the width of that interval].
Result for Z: 2.6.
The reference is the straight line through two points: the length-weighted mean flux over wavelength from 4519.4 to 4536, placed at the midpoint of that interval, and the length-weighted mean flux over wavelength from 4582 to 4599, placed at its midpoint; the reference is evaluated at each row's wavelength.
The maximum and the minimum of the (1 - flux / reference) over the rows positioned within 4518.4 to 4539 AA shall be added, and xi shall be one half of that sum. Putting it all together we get 0.035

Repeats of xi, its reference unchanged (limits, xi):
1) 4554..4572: 0.031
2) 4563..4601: 0.022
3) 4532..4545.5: 0.048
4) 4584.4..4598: 0.014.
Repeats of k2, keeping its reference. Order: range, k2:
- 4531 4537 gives 4531.42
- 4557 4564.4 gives 4558.63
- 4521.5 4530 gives 4529.33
